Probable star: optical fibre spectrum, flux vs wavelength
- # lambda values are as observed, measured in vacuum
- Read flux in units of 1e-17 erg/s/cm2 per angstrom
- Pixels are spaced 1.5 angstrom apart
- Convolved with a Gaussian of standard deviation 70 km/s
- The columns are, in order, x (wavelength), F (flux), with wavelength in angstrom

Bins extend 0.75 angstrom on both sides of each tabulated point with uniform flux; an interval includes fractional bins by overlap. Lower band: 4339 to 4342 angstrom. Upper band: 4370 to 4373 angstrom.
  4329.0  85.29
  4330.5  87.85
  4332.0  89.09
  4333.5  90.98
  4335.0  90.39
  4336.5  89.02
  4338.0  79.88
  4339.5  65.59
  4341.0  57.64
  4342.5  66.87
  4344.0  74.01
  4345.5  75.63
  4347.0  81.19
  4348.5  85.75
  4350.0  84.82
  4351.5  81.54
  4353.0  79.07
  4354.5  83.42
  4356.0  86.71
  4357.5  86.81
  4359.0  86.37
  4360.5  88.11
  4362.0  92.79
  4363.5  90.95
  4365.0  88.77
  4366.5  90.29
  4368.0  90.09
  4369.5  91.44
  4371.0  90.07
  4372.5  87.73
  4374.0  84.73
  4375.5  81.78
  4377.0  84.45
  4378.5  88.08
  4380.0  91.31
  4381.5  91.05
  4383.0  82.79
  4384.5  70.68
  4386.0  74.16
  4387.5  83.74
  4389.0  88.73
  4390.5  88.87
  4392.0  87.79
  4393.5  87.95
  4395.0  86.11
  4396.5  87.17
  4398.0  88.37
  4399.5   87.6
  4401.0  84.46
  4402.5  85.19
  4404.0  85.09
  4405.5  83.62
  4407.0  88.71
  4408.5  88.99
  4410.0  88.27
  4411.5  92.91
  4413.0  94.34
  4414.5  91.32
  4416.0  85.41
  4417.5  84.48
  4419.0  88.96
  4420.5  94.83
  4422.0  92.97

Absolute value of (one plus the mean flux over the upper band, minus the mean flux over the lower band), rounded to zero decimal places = 28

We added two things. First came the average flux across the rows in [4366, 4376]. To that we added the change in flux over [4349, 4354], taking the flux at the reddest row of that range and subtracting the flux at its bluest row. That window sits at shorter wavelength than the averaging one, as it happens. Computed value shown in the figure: 82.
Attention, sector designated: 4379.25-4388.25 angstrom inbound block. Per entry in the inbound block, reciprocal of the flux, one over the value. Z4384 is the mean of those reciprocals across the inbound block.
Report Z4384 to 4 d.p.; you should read 0.0123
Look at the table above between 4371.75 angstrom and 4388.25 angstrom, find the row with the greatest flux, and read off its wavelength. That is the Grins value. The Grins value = 4380.0 angstrom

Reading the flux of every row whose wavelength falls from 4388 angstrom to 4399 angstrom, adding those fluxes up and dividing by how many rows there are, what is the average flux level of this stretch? 88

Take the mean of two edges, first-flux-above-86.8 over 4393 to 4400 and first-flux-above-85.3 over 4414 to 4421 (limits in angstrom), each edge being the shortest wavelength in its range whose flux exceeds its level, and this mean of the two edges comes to 4404.0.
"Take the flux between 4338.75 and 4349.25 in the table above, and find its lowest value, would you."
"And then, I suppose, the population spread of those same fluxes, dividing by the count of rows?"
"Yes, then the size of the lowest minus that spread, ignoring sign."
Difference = 49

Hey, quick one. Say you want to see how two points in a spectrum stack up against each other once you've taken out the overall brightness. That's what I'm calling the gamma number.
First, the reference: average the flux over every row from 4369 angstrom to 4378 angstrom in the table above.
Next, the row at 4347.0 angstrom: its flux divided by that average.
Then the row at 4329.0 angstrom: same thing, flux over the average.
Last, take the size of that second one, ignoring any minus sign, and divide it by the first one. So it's 1.05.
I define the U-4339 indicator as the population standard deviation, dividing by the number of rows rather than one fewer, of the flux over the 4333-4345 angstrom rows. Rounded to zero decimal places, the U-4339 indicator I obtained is 12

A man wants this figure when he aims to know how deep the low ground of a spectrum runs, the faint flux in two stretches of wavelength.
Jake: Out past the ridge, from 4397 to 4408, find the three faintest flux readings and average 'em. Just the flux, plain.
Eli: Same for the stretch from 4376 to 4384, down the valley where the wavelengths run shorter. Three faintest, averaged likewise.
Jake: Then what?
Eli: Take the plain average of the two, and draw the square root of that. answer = 9.21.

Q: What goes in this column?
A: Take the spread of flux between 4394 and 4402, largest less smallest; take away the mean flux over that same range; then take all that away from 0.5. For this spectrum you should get 83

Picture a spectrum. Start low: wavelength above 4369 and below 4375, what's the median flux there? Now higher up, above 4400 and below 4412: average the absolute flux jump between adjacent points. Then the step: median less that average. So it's 87.0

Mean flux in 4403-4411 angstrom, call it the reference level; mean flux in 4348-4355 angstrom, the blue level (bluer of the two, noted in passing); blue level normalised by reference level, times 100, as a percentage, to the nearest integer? 95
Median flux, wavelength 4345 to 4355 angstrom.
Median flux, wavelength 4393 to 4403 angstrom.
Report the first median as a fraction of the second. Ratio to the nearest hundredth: 0.94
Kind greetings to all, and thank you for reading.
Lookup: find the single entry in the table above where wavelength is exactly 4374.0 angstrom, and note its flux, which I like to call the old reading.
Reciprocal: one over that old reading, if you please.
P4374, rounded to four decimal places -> 0.0118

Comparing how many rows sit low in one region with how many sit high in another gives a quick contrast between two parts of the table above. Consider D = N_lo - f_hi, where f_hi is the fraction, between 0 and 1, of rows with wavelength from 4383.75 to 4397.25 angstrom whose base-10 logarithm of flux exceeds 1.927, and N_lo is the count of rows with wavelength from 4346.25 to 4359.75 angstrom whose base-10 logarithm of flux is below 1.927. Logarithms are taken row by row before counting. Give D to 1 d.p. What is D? 3.3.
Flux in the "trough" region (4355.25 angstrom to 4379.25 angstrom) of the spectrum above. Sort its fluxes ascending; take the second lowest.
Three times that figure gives 253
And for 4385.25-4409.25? 251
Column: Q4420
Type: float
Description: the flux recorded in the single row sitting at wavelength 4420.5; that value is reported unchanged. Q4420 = 94.83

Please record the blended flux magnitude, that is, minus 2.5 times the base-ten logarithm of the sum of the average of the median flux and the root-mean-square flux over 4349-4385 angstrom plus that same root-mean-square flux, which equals -5.60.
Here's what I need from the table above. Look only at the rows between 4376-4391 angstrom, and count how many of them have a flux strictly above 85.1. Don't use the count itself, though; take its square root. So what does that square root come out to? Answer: 2.2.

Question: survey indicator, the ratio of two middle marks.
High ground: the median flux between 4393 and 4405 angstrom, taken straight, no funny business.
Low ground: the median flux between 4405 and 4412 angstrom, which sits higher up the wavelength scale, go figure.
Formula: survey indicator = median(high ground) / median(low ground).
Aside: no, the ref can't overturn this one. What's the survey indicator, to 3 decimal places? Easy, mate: 0.977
